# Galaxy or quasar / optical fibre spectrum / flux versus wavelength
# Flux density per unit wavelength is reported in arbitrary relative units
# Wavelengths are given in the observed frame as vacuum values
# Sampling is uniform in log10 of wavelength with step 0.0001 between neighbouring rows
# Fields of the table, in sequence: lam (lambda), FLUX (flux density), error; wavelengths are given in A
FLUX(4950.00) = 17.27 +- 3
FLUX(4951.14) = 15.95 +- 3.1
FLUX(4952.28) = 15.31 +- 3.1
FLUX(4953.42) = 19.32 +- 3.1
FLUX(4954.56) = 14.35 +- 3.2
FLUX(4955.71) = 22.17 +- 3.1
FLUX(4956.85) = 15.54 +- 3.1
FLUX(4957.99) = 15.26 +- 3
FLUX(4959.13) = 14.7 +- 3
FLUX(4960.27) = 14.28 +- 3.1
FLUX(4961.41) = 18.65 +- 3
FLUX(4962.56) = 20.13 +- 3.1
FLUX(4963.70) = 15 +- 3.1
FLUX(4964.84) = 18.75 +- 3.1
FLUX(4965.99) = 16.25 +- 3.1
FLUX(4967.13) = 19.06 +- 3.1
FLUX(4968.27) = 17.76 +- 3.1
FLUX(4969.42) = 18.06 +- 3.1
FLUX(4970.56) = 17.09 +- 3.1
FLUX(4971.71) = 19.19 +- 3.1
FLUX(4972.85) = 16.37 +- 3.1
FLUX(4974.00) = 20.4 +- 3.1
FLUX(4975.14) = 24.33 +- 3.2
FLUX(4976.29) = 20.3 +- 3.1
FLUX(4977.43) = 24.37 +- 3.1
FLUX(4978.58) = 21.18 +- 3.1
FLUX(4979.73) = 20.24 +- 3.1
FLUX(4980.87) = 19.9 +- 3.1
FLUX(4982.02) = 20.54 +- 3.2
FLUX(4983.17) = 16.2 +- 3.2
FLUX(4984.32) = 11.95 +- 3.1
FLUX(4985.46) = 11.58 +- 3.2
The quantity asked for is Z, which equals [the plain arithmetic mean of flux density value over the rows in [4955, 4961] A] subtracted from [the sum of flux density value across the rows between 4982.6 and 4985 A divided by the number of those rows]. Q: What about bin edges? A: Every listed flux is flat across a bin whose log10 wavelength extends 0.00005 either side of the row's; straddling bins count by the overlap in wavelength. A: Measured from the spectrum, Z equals -2.3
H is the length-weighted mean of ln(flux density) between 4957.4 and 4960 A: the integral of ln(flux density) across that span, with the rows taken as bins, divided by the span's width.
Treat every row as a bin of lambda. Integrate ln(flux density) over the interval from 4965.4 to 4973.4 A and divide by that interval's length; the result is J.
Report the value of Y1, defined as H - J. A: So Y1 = -0.16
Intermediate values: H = 2.71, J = 2.87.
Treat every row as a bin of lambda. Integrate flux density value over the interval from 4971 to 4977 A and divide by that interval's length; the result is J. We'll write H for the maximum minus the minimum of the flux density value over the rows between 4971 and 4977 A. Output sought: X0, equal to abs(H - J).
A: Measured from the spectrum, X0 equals 12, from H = 8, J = 20.2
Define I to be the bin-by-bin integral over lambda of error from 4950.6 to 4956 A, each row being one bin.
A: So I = 16.8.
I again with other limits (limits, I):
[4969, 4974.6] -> 17.4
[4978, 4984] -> 18.8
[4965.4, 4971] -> 17.4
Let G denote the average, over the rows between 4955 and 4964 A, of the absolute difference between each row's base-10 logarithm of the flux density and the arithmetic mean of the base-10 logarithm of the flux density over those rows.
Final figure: 0.062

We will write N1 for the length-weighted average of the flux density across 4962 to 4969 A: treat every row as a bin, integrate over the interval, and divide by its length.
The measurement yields 17.8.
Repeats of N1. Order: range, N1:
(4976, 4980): 21.7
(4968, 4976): 19.1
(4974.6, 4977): 22.4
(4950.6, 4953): 15.9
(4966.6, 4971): 18.0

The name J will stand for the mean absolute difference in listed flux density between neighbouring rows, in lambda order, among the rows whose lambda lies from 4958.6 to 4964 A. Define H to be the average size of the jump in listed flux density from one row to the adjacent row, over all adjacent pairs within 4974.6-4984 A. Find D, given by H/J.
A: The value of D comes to 0.88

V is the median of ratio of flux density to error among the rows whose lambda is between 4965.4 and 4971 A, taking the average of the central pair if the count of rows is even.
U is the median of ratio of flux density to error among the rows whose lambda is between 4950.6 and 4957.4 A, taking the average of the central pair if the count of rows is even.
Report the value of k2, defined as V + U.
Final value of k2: 10.8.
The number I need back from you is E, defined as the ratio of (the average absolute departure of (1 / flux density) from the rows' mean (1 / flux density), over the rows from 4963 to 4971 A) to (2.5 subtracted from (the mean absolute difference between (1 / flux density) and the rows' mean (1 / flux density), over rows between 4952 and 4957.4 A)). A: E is -0.0015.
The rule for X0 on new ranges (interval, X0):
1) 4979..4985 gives 9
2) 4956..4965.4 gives 11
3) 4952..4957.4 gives 10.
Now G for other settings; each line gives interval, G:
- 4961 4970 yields 0.030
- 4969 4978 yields 0.050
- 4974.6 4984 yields 0.037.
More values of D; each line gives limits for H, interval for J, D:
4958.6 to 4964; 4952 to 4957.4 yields 0.49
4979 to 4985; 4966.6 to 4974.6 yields 1.25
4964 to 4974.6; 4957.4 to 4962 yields 1.18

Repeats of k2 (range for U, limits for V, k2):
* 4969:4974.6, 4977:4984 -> 12.3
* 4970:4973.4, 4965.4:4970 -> 11.3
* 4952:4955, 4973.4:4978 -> 12.0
